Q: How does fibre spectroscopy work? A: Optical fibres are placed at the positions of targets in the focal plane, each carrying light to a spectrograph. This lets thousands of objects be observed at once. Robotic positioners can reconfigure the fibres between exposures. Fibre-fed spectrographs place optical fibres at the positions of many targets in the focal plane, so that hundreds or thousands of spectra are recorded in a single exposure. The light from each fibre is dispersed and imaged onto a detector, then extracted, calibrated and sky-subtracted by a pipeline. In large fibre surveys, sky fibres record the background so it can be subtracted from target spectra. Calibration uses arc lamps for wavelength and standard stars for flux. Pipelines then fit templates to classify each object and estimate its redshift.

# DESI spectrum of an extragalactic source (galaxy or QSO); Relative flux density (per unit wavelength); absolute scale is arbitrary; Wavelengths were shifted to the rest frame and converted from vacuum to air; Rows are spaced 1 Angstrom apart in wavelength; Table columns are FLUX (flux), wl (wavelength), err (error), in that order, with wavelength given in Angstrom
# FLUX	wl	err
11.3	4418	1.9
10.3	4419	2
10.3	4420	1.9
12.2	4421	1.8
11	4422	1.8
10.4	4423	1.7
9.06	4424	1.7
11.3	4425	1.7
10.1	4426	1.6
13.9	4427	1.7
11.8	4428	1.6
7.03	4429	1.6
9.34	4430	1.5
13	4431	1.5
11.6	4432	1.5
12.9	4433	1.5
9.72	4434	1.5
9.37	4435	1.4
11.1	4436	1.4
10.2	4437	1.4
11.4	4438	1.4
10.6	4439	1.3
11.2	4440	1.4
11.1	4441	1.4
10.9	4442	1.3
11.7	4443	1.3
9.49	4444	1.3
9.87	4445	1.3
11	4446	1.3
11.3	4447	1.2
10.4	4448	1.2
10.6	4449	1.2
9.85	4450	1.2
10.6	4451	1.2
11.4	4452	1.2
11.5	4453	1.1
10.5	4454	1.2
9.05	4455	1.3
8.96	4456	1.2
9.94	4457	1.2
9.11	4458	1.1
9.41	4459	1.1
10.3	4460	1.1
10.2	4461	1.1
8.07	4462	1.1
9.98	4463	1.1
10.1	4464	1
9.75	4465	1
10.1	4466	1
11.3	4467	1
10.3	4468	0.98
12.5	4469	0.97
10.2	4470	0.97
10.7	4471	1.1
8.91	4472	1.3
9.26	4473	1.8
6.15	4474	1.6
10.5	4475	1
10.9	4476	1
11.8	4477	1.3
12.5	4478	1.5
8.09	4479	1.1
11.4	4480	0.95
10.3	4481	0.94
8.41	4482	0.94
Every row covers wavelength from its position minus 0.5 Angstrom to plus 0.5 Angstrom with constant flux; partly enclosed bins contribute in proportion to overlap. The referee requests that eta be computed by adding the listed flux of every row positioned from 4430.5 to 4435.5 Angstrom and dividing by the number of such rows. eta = 11.3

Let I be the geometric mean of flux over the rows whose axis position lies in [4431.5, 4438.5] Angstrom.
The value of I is 10.8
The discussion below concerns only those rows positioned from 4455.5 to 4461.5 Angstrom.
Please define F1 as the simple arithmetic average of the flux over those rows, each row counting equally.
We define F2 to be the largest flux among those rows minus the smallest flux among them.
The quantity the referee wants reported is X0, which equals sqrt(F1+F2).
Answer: 3.32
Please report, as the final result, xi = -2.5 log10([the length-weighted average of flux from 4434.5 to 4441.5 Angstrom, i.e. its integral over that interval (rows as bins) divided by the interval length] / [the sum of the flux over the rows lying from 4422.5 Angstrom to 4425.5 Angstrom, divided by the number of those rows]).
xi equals -0.05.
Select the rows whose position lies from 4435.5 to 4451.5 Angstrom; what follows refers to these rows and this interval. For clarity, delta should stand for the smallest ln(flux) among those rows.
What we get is 2.25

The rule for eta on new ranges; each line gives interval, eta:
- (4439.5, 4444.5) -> 10.9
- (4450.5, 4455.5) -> 10.6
